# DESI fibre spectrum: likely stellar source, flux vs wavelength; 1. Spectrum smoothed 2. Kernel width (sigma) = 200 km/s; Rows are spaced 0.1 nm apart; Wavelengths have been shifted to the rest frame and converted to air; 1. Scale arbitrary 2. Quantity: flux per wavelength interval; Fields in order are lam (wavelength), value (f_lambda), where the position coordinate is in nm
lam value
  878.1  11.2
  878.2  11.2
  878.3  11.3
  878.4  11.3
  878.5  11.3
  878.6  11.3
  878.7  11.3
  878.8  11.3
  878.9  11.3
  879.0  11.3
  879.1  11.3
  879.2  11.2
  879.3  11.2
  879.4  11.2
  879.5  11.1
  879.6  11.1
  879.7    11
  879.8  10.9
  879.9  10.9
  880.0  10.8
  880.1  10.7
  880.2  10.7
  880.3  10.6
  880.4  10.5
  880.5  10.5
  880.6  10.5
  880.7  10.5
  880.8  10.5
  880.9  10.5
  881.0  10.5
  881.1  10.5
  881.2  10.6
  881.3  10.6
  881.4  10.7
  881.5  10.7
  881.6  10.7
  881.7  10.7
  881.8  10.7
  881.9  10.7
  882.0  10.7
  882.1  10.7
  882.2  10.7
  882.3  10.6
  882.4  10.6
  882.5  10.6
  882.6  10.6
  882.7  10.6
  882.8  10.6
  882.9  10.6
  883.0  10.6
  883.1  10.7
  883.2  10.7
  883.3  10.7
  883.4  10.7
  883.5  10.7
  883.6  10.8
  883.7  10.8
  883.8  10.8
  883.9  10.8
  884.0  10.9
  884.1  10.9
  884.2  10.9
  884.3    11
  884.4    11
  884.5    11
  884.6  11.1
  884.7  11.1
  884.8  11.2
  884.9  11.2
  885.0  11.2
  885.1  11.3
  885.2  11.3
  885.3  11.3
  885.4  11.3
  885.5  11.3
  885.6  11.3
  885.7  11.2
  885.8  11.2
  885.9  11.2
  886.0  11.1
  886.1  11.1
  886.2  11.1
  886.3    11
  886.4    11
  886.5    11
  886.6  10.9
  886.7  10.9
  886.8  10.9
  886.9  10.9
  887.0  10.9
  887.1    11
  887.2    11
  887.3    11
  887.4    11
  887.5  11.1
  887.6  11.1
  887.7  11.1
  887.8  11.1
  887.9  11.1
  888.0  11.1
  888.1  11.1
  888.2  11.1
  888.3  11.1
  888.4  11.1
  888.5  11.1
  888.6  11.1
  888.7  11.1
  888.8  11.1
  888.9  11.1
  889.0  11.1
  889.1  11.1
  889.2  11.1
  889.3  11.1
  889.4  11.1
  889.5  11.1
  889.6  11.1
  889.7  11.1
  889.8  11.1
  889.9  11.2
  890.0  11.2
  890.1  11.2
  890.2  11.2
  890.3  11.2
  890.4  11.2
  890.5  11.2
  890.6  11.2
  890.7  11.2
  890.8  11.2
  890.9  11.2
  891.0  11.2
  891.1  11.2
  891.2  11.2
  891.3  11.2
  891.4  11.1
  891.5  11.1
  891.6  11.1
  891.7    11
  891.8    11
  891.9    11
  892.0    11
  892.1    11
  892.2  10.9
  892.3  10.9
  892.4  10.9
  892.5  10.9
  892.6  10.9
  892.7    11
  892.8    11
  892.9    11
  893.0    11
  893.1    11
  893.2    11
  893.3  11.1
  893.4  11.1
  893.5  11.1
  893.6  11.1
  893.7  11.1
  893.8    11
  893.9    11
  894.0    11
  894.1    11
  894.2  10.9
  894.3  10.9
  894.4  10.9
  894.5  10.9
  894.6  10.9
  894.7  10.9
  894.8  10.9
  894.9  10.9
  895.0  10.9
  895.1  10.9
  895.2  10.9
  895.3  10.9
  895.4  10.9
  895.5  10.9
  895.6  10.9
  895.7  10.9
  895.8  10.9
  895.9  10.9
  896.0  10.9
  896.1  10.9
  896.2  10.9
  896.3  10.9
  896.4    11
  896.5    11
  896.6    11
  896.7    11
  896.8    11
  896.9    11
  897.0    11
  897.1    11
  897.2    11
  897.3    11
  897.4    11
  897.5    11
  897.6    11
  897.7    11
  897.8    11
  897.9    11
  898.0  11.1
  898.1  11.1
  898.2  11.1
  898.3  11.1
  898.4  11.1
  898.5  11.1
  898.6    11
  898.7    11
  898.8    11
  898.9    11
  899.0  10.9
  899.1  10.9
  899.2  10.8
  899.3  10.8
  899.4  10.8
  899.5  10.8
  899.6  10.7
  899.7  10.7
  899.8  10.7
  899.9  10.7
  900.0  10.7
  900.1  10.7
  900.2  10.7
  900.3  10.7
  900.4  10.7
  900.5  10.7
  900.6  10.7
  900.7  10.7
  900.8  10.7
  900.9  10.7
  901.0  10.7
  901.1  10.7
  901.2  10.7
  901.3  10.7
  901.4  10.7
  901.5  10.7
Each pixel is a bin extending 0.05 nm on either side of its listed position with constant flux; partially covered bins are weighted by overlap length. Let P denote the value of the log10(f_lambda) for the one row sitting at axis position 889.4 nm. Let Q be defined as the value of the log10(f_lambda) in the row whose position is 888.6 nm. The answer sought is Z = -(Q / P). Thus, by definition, -1.00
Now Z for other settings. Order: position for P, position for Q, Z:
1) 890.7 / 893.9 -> -0.99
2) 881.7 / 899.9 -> -1.00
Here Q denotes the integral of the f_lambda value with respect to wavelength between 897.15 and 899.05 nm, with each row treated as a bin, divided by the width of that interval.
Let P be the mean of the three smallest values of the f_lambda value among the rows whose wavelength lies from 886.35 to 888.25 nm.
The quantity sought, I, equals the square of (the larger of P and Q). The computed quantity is 122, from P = 10.9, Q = 11.0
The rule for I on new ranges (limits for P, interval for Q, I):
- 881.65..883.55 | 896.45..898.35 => 121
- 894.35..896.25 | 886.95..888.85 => 123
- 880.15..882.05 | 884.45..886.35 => 125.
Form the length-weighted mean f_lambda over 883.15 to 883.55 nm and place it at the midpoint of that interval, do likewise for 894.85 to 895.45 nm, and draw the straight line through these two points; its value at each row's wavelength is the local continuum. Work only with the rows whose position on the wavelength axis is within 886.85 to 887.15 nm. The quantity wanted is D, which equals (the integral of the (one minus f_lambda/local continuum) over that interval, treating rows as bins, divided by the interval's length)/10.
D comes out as -0.0016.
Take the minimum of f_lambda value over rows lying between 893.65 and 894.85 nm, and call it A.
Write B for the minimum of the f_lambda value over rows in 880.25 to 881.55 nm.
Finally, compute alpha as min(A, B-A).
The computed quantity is -0.4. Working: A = 10.9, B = 10.5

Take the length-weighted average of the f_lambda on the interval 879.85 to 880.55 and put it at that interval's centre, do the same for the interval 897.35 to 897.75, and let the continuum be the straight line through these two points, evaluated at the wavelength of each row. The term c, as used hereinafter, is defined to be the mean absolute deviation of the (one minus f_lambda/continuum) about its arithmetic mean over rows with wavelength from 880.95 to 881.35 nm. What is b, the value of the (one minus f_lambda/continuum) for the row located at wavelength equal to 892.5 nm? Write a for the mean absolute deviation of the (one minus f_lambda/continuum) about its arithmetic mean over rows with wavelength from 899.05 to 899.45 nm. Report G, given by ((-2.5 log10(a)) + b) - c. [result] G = 6.1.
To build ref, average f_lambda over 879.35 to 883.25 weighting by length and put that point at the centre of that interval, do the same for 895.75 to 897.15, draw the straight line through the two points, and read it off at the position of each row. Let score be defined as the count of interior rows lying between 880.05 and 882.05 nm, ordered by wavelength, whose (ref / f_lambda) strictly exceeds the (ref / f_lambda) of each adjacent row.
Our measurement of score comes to 2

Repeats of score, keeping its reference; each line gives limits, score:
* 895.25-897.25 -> 1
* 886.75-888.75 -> 2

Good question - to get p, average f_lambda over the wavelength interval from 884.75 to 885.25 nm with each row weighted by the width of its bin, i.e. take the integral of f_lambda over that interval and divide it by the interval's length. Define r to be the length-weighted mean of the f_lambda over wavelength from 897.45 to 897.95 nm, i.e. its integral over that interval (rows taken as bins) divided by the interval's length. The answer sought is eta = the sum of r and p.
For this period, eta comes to 22.2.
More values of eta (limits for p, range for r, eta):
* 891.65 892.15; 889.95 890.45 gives 22.2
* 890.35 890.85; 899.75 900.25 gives 21.9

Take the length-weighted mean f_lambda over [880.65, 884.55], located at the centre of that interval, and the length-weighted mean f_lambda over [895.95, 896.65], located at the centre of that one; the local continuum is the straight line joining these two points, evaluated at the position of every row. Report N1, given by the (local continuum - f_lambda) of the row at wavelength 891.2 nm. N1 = -0.35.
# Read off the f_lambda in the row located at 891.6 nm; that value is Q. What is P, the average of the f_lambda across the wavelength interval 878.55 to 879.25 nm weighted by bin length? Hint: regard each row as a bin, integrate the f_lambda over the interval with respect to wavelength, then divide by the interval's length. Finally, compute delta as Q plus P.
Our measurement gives 22.39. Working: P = 11.3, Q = 11.1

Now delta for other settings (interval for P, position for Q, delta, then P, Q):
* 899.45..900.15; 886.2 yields 21.81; 10.7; 11.1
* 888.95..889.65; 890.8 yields 22.30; 11.1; 11.2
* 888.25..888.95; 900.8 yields 21.80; 11.1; 10.7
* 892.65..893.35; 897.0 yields 22.01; 11.0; 11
